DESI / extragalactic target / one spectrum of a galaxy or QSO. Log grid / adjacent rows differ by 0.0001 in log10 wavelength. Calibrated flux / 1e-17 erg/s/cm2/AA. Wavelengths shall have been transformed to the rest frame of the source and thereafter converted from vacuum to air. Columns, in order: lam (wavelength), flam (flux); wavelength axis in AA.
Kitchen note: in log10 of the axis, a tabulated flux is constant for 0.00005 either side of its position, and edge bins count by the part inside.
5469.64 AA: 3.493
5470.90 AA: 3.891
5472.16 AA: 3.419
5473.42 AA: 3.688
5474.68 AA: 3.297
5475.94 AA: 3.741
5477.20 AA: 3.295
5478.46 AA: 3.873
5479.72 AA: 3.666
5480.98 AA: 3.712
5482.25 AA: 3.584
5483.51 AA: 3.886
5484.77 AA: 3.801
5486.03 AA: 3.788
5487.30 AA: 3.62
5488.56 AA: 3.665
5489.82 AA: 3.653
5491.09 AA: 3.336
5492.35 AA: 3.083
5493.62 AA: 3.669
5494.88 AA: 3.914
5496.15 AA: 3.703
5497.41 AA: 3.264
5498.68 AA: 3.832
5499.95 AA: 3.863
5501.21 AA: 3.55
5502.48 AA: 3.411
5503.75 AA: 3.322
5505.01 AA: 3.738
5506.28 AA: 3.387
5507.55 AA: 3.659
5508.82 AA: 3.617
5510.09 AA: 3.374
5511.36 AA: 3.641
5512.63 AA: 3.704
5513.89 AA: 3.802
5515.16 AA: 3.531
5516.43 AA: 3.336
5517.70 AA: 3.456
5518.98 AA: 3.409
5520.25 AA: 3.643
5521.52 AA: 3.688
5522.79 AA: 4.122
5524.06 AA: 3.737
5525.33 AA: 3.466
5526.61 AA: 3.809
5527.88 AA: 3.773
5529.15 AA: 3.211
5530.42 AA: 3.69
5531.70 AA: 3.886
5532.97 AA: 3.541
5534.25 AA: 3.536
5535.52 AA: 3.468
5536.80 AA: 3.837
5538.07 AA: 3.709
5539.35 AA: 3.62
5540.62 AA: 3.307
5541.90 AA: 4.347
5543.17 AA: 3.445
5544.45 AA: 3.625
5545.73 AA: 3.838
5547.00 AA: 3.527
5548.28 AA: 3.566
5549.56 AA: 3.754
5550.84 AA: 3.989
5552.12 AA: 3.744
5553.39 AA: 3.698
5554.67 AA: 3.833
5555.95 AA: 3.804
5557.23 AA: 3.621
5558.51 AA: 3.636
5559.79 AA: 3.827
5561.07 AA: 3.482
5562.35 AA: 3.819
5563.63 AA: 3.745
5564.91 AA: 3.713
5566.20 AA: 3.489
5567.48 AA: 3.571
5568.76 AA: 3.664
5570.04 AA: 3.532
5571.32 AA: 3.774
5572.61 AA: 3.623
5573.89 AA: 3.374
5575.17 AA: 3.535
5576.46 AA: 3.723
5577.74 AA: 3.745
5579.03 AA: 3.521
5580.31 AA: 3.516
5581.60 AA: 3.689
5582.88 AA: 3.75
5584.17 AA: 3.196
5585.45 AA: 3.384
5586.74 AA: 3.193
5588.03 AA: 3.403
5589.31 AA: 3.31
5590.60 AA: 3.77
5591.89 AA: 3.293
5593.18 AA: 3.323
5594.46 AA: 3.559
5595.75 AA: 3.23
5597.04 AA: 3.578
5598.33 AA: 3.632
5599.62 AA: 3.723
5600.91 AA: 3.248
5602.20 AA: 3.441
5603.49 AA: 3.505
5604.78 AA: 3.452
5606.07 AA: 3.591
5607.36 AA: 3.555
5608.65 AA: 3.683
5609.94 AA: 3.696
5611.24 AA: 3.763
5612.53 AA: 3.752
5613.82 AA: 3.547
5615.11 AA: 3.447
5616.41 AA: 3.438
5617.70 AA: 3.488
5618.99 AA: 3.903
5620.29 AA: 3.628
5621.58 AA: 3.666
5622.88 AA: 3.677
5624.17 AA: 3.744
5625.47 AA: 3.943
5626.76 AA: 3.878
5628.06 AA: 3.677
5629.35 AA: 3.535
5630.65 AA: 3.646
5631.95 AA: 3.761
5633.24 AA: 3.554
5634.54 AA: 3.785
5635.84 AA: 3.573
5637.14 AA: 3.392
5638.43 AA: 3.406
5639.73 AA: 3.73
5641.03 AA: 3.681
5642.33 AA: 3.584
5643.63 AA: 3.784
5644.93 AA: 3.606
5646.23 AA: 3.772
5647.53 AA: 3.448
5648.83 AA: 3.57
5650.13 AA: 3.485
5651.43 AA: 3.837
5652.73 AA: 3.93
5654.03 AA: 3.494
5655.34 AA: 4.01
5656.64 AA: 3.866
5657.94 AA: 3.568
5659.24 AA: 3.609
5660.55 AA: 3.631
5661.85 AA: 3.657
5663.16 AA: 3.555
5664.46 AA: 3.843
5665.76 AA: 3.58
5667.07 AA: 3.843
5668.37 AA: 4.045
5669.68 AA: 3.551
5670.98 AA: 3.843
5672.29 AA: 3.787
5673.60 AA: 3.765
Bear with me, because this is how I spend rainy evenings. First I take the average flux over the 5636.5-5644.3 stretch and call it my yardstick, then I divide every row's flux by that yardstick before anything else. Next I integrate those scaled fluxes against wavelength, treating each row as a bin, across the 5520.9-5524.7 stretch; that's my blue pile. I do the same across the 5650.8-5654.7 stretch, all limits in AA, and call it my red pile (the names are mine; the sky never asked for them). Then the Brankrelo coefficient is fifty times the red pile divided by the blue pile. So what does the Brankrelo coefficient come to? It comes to 49.9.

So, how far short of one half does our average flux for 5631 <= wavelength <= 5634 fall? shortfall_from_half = -3.16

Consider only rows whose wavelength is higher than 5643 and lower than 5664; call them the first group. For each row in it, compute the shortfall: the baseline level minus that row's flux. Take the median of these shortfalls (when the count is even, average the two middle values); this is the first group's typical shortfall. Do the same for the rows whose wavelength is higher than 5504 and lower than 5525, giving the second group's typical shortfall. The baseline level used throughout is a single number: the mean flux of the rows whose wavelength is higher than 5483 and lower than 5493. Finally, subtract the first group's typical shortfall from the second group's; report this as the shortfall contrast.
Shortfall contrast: -0.022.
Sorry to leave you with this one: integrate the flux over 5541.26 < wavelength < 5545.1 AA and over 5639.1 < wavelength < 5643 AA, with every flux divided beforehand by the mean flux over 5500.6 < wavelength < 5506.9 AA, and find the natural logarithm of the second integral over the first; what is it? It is -0.02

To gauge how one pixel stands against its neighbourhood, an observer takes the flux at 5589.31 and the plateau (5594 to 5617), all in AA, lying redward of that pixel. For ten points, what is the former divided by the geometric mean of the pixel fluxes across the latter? 0.934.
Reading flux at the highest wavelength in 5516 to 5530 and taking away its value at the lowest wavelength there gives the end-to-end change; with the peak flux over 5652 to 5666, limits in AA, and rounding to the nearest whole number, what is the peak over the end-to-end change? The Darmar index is -32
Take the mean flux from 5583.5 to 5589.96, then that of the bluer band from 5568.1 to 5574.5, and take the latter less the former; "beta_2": 0.30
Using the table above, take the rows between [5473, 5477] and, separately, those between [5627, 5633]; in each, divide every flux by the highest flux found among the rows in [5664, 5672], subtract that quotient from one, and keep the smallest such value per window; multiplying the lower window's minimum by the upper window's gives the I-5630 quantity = 0.0053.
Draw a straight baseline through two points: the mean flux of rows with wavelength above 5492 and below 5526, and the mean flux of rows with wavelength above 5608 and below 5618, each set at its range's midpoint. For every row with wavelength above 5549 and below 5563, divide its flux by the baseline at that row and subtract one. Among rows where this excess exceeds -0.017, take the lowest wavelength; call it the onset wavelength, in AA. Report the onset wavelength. 5549.56 AA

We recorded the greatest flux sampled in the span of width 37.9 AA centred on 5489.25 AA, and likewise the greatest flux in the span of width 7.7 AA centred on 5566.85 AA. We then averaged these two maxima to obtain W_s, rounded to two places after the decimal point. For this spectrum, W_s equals 3.83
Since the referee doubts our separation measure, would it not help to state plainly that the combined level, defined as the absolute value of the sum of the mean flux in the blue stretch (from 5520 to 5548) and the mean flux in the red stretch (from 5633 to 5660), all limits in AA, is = 7.33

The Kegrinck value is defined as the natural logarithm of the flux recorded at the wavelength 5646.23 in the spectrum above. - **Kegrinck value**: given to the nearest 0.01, 1.33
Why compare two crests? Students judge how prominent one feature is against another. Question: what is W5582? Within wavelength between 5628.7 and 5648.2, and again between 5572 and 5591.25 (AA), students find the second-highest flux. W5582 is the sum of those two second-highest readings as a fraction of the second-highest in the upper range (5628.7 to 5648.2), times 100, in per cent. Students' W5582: 199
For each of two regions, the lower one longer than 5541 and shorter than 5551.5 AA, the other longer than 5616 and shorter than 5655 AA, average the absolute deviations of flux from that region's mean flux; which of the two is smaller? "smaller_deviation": 0.131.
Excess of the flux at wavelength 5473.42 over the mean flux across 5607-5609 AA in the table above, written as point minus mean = 0.07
